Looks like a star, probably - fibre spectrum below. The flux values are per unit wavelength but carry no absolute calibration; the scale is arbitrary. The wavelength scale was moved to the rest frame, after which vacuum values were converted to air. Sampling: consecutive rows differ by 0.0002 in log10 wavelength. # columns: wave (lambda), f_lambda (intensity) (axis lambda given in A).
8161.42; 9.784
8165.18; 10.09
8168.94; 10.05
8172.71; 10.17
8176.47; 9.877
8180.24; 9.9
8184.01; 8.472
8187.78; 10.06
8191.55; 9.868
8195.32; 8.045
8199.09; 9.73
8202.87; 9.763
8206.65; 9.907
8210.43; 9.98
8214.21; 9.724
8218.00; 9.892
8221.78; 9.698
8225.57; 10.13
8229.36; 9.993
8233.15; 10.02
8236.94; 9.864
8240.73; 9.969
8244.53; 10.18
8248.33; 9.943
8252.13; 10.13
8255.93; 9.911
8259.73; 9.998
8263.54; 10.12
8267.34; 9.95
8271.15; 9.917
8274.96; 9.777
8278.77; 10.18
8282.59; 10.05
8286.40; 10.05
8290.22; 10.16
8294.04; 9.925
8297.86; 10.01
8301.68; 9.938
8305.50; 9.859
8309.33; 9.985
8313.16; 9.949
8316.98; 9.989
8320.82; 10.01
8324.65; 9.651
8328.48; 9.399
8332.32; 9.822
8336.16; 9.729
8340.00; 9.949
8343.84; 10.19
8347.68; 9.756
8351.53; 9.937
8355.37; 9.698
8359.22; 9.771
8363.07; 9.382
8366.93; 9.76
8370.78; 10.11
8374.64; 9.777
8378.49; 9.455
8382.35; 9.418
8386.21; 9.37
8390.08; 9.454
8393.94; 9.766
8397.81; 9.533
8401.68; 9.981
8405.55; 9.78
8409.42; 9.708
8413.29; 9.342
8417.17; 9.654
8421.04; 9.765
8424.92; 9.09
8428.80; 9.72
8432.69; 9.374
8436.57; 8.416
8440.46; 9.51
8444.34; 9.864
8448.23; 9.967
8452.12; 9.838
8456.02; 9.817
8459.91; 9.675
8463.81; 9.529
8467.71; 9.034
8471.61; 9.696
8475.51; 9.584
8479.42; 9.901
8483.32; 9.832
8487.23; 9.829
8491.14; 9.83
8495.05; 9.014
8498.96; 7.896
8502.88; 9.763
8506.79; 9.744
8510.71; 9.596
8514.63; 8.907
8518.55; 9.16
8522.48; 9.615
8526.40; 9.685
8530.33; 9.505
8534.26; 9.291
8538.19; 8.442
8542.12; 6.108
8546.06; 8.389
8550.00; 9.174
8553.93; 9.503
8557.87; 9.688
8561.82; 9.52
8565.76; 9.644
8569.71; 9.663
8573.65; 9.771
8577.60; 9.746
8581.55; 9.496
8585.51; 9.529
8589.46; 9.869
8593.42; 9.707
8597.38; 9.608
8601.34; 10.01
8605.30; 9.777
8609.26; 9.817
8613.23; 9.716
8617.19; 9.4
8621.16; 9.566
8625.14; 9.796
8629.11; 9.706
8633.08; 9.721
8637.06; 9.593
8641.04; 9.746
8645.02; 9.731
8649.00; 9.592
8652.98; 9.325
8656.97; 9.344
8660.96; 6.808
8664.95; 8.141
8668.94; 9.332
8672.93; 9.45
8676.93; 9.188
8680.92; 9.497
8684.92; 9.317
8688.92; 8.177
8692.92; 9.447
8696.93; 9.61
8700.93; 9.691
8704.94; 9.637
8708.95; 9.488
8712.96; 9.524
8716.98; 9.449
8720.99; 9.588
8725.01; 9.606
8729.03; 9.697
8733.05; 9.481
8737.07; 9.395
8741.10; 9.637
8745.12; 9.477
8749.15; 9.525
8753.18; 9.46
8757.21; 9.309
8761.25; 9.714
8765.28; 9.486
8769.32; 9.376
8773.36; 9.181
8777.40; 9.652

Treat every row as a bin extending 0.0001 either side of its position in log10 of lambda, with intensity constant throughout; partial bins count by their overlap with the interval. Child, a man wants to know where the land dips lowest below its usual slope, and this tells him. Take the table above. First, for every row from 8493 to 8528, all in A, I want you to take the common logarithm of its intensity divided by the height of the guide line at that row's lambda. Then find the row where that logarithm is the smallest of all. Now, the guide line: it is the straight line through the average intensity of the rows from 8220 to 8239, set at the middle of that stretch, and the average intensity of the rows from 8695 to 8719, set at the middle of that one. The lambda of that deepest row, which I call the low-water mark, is 8498.96 A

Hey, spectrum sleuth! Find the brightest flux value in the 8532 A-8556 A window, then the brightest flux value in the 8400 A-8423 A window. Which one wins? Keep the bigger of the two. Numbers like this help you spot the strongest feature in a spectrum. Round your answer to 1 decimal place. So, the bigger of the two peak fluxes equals 10.0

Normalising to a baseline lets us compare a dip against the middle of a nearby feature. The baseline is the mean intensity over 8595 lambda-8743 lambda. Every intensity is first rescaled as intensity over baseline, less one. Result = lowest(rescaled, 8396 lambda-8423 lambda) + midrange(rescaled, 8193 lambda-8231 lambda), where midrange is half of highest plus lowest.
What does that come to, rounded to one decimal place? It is 0.0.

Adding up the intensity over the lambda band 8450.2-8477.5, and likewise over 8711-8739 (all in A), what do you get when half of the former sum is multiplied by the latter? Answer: 2242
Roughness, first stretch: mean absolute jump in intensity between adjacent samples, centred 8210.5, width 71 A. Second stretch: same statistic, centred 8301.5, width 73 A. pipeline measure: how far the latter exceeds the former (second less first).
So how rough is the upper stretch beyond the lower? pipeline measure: -0.34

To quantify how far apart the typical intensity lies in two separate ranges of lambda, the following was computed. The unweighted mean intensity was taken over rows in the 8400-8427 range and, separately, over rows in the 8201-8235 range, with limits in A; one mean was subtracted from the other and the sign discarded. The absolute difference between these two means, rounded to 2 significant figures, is 0.28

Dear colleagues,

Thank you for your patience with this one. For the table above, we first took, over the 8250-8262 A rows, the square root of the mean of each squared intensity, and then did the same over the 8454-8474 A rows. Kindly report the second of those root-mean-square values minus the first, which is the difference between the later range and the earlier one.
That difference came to -0.5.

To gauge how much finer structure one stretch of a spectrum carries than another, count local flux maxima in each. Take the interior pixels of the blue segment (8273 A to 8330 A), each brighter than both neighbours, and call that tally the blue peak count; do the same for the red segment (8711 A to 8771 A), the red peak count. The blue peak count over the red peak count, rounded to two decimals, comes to 1.25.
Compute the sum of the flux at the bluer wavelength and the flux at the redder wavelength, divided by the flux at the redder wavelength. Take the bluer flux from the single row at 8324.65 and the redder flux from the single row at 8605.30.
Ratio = 1.99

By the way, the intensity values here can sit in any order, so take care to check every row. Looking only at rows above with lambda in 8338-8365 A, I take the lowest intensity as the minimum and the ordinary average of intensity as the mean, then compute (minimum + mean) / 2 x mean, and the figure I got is 94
